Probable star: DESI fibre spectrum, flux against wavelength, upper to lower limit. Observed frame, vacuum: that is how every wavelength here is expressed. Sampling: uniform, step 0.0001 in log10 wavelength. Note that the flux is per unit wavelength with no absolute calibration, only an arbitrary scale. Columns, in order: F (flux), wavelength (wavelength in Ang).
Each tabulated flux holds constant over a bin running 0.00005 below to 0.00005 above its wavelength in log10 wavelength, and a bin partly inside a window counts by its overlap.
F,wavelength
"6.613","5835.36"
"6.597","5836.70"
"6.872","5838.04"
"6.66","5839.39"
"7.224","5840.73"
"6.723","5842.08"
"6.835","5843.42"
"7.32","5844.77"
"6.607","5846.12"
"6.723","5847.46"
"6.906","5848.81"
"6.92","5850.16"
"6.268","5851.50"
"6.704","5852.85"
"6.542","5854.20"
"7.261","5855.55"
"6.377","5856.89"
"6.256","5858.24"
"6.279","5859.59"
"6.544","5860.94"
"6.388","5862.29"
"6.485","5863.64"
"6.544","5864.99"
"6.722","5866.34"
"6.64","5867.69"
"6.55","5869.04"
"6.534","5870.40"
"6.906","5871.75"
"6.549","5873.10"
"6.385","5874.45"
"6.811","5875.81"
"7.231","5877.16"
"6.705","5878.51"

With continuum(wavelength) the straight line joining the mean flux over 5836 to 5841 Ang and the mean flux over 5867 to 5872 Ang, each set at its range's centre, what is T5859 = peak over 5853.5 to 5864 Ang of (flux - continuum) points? 0.5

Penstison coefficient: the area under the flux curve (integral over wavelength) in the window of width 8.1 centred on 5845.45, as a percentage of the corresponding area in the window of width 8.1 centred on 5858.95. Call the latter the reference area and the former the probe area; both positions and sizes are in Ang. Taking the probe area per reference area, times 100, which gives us 105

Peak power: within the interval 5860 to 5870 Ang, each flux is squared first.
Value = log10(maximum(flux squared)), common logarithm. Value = 1.65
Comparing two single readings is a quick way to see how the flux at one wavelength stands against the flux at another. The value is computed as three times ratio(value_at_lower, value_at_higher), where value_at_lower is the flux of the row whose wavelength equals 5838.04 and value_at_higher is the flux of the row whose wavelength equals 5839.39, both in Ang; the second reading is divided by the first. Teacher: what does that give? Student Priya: 2.91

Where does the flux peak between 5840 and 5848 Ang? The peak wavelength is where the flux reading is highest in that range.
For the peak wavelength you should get 5844.77 Ang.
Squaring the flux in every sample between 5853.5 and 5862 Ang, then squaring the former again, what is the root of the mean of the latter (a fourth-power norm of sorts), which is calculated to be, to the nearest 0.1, 43.2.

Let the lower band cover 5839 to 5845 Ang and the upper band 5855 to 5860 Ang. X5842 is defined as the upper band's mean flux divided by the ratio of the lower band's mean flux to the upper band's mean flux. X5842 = 6.2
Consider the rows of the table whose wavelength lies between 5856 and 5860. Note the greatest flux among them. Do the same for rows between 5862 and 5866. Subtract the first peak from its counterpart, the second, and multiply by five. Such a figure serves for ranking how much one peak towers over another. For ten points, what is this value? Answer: 1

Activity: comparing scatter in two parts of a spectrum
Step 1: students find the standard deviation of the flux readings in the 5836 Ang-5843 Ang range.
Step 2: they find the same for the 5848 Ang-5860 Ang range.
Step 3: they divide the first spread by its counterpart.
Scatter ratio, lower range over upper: 0.7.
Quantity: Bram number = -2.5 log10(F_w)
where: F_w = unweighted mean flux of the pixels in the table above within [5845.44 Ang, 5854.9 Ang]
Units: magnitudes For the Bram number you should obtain -2.06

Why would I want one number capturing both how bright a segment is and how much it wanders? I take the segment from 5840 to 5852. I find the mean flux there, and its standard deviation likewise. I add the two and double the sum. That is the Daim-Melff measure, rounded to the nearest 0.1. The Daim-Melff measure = 14.3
